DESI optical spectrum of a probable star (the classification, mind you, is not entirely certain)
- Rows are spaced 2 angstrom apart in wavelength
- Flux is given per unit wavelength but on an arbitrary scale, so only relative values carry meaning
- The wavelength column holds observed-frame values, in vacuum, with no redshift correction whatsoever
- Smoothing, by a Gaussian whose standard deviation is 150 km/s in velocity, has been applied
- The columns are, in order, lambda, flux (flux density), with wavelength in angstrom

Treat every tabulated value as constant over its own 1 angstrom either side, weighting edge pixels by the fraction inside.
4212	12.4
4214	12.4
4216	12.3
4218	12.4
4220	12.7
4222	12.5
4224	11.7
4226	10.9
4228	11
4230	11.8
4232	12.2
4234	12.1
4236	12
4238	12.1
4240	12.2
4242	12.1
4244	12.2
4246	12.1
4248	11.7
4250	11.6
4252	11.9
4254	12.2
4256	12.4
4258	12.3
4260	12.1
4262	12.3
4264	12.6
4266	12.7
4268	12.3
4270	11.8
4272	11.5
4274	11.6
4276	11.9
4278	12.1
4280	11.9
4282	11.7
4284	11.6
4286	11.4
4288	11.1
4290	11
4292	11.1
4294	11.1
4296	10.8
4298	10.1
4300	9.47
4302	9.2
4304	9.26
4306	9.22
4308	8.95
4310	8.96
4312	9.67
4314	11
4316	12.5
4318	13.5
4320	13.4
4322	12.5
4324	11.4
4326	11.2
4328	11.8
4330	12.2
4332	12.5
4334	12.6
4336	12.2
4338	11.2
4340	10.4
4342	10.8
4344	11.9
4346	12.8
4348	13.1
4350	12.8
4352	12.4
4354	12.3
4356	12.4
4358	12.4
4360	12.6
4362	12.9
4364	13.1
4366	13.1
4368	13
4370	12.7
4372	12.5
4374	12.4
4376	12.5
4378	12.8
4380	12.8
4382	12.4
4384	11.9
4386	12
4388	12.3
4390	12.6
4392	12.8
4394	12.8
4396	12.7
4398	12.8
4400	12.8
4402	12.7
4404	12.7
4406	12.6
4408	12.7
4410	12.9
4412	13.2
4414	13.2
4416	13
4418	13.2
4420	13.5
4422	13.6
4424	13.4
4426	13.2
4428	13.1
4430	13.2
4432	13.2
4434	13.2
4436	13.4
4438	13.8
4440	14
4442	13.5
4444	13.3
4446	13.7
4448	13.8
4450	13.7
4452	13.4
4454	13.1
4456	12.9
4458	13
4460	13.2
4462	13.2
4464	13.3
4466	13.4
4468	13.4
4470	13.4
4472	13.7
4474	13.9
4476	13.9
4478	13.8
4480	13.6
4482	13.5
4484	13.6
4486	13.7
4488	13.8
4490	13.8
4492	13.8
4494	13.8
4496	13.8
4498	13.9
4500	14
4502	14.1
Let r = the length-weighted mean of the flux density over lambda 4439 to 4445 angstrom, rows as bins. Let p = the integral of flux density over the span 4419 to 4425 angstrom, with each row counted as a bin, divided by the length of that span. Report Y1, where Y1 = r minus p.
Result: 0.1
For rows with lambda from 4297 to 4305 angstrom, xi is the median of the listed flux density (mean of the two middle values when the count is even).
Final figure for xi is 9.4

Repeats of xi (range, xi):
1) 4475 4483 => 13.7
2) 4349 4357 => 12.4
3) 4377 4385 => 12.6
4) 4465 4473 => 13.4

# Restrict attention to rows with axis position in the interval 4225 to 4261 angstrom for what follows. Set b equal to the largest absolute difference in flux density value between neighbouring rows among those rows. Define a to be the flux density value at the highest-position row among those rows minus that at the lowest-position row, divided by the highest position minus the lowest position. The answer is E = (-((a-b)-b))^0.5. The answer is 1.3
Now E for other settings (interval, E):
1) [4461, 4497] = 0.8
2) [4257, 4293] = 1.0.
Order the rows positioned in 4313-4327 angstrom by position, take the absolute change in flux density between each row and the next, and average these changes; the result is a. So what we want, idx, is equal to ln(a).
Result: -0.22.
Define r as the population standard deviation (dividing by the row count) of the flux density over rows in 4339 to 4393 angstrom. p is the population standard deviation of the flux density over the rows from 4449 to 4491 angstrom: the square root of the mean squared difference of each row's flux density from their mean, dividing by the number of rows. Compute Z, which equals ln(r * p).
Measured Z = -1.7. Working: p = 0.29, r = 0.62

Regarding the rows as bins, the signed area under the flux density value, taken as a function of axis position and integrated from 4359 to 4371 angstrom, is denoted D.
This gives 155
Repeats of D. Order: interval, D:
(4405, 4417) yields 155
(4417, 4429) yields 160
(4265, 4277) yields 144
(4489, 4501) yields 166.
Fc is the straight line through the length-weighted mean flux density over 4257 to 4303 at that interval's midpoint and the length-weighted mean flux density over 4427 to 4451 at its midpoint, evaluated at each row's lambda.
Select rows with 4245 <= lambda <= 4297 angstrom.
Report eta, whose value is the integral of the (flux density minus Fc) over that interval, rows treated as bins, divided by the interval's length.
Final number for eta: 0.5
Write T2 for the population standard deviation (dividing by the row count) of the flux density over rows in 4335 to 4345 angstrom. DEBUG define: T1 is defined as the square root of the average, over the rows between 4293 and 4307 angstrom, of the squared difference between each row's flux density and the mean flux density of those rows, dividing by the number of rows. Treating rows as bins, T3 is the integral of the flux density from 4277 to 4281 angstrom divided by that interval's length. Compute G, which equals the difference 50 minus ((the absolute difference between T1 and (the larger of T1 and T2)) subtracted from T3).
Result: 38.0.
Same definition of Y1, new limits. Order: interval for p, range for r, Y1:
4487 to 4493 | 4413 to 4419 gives -0.7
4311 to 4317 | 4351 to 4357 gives 1.3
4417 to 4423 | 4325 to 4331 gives -1.7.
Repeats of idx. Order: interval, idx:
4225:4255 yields -1.51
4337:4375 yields -1.13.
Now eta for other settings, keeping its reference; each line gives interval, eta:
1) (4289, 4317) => -1.6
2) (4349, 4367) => 0.2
